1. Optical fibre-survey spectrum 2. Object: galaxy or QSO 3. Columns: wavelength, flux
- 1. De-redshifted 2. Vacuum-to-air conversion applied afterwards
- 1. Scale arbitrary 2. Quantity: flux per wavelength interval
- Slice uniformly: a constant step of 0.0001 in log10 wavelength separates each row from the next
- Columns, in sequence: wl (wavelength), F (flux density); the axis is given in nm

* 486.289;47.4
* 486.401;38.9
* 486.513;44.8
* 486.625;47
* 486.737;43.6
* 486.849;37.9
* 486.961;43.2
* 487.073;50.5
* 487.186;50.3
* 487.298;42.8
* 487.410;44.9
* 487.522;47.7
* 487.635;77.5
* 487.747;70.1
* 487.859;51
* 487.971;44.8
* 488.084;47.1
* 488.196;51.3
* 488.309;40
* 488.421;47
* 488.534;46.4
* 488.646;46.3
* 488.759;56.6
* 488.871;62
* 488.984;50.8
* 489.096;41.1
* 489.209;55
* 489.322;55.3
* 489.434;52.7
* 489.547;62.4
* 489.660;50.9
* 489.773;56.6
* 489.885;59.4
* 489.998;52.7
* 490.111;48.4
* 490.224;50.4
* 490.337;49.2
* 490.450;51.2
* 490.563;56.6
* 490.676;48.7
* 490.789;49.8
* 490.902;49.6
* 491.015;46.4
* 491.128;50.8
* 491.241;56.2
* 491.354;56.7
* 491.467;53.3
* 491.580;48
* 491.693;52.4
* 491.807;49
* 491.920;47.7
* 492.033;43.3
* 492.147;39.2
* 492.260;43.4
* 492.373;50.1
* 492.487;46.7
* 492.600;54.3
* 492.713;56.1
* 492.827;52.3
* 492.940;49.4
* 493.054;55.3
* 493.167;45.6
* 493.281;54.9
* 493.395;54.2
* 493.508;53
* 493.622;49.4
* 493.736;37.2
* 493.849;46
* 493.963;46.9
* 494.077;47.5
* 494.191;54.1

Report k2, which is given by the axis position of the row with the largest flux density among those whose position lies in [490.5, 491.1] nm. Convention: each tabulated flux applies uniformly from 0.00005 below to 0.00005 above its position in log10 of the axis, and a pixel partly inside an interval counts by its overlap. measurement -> 490.563 nm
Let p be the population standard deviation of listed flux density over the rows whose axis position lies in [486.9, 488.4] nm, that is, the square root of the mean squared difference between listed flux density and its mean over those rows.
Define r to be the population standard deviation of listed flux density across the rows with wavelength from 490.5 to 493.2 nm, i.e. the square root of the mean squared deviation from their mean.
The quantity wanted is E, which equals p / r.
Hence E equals 2.3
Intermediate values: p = 10.4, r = 4.5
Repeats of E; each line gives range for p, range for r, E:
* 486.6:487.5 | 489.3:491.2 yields 0.9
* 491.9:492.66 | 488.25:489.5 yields 0.7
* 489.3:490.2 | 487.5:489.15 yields 0.4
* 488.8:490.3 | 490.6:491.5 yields 1.6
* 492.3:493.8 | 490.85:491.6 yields 1.4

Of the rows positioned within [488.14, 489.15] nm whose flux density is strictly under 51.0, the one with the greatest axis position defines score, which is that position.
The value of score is 489.096 nm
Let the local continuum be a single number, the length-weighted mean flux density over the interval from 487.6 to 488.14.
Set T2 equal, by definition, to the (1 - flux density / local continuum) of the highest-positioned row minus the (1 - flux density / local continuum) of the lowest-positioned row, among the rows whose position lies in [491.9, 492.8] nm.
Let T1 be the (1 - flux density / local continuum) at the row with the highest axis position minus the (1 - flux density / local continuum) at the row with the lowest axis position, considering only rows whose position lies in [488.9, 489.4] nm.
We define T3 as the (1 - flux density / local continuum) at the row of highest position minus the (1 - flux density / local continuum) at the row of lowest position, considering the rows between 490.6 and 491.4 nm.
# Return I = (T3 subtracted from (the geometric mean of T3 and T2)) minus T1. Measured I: 0.36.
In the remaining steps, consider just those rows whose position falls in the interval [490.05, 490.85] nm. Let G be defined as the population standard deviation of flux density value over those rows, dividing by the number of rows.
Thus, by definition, 3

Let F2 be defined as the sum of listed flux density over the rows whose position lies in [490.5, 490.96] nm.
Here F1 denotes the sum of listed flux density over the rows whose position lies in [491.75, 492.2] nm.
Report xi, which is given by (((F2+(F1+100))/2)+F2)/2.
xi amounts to 223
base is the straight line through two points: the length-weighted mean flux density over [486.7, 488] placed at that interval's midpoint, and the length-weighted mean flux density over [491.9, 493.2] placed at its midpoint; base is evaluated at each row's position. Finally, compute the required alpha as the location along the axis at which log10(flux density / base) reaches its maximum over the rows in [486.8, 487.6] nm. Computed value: 487.073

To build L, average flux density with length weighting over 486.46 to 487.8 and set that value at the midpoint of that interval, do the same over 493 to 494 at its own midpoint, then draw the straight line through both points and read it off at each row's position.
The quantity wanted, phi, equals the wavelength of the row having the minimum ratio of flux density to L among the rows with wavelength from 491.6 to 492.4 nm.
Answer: 492.147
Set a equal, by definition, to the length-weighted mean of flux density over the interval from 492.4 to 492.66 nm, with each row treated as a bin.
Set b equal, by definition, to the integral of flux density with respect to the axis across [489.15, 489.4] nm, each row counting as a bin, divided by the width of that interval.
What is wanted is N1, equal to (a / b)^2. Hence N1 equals 0.85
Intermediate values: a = 50.6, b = 54.8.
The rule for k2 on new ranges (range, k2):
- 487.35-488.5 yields 487.635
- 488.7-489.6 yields 489.547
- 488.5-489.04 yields 488.871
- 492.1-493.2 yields 492.713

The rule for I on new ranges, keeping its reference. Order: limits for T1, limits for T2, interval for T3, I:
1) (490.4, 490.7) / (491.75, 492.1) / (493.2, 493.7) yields -0.04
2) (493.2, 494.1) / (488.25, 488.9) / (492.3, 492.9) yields 0.03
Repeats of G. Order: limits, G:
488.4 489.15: 7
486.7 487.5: 4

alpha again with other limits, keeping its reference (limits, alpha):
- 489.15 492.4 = 489.547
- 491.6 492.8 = 492.713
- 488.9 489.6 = 489.547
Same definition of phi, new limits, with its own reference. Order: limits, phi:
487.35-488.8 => 488.309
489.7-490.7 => 490.111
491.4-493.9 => 493.736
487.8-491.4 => 488.309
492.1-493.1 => 492.147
